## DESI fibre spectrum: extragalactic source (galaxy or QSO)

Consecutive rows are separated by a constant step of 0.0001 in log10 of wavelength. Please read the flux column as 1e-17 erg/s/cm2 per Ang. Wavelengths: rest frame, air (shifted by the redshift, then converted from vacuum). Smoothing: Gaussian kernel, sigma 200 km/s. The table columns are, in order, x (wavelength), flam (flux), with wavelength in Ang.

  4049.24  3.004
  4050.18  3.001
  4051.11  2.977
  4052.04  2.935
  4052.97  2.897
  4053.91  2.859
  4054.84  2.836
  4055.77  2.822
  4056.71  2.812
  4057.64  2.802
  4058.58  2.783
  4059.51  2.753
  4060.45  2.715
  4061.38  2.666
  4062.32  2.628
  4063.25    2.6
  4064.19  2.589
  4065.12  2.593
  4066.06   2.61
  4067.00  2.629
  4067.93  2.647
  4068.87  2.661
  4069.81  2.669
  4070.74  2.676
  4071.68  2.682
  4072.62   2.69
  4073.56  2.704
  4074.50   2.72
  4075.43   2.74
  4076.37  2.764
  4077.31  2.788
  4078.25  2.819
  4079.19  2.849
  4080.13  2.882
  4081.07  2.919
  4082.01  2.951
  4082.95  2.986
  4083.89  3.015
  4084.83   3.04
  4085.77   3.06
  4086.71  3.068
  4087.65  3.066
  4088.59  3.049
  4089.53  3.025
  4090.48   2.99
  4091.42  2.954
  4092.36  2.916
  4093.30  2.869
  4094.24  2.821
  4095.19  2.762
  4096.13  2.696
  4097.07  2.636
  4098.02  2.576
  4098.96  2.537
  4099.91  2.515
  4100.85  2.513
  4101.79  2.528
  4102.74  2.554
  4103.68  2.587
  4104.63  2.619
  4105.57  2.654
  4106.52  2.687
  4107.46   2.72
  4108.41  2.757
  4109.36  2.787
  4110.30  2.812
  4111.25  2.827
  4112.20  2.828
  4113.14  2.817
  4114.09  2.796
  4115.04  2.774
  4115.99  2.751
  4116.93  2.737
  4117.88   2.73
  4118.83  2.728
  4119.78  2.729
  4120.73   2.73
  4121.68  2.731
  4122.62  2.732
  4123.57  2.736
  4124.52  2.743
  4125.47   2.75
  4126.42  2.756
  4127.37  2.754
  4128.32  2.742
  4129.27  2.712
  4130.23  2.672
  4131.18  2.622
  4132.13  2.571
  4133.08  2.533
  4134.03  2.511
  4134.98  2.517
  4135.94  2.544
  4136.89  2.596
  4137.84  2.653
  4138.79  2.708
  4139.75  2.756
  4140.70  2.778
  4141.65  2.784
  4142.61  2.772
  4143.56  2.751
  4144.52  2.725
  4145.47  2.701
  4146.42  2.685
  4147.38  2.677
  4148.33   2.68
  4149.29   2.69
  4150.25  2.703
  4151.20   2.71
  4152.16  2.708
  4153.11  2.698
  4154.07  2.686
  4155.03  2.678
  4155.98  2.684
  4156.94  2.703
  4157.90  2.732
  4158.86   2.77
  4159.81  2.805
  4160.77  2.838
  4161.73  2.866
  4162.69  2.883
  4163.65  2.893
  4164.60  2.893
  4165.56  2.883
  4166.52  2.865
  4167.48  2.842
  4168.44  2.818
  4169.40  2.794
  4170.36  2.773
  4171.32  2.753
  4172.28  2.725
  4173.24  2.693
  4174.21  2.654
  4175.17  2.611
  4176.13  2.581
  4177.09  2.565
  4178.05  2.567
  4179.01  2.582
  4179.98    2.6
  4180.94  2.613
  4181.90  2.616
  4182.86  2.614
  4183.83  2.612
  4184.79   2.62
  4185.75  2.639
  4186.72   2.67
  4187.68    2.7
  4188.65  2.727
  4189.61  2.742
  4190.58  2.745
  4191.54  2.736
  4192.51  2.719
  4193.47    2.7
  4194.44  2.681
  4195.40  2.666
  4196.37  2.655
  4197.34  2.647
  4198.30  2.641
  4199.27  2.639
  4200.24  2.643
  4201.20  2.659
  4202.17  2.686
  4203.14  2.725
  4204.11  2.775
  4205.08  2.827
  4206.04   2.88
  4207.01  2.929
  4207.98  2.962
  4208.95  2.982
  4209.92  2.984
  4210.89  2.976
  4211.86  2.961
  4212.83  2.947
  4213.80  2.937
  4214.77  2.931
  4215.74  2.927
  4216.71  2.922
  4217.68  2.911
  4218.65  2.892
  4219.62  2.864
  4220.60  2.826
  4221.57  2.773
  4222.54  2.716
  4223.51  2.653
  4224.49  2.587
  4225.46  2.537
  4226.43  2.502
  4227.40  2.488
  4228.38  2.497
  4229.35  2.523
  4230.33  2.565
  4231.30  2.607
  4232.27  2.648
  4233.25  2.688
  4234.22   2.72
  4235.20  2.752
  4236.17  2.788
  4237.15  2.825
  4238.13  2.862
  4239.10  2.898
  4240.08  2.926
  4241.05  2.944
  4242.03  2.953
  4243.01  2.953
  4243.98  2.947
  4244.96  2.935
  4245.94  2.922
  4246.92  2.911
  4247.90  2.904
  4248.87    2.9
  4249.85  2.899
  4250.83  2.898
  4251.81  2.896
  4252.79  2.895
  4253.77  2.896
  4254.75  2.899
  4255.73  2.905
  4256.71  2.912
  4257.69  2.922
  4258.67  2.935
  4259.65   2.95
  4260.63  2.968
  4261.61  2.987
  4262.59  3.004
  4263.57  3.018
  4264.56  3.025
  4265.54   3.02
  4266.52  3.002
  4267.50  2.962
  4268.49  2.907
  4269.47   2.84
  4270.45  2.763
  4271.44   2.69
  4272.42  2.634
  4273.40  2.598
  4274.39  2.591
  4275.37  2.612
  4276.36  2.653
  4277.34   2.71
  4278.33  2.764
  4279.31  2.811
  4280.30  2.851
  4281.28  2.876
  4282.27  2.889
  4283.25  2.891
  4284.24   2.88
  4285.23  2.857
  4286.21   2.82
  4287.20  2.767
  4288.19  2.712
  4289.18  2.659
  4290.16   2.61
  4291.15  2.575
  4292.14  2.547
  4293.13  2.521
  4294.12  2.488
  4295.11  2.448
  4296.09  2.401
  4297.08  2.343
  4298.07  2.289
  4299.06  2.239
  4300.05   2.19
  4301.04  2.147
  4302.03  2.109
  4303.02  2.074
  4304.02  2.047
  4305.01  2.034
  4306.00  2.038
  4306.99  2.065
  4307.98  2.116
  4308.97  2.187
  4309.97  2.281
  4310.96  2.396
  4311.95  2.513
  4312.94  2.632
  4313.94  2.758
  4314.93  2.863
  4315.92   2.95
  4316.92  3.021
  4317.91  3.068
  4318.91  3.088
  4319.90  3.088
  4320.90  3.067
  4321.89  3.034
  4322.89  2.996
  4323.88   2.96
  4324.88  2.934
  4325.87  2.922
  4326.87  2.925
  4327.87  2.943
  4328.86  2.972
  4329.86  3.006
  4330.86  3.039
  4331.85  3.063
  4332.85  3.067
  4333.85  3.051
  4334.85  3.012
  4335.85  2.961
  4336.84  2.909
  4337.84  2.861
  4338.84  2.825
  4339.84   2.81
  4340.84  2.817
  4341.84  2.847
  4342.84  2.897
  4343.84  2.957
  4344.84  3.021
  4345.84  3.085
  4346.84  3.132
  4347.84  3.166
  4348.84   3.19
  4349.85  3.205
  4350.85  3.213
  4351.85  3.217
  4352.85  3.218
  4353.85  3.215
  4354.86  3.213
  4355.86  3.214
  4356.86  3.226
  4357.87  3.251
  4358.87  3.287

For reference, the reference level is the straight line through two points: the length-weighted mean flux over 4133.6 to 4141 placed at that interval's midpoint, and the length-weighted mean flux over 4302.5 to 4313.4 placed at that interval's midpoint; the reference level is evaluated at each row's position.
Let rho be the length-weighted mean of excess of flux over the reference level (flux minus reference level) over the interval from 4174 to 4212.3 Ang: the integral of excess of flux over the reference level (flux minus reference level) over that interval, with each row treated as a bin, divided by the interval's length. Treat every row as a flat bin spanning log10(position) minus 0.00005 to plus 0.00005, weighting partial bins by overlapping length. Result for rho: 0.22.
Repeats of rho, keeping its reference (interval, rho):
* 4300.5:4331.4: 0.46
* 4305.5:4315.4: 0.17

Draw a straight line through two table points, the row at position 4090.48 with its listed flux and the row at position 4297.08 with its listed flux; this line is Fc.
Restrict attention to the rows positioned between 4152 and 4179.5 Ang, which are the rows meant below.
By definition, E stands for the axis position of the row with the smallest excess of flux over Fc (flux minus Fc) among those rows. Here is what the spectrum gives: 4177.09 Ang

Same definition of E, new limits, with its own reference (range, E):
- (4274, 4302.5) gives 4302.03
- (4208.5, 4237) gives 4227.40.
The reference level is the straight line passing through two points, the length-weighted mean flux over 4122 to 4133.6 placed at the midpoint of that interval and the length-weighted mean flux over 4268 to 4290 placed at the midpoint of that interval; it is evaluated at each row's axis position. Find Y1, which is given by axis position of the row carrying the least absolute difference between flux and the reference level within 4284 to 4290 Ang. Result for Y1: 4287.20 Ang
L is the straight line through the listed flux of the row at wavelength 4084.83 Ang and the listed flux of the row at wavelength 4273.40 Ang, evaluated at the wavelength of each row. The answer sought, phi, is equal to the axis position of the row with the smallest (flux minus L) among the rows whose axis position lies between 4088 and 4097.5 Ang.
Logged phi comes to 4097.07 Ang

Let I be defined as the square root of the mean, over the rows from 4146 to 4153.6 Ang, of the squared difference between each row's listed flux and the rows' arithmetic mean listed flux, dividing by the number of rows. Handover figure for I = 0.01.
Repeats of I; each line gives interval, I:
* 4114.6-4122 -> 0.02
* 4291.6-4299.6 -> 0.10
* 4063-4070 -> 0.03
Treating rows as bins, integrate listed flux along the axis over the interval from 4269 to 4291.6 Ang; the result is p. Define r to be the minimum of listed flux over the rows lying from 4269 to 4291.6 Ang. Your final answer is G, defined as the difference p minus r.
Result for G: 59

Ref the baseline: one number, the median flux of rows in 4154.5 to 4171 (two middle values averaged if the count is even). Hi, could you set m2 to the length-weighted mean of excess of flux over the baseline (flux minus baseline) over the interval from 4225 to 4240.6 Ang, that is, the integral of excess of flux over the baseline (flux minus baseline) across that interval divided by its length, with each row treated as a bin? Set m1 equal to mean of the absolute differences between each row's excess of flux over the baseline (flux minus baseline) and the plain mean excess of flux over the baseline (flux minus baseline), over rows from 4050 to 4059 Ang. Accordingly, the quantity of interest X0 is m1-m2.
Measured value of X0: 0.20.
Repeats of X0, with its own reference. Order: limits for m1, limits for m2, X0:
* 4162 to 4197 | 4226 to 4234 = 0.33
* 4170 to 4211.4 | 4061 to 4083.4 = 0.18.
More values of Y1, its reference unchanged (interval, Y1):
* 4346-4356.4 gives 4346.84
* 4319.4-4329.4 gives 4325.87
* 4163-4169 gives 4168.44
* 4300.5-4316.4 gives 4313.94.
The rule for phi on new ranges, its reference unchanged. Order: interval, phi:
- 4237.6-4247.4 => 4238.13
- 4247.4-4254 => 4248.87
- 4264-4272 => 4271.44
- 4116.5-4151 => 4134.03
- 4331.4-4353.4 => 4339.84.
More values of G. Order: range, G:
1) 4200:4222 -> 60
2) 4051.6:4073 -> 56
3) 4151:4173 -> 59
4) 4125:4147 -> 56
